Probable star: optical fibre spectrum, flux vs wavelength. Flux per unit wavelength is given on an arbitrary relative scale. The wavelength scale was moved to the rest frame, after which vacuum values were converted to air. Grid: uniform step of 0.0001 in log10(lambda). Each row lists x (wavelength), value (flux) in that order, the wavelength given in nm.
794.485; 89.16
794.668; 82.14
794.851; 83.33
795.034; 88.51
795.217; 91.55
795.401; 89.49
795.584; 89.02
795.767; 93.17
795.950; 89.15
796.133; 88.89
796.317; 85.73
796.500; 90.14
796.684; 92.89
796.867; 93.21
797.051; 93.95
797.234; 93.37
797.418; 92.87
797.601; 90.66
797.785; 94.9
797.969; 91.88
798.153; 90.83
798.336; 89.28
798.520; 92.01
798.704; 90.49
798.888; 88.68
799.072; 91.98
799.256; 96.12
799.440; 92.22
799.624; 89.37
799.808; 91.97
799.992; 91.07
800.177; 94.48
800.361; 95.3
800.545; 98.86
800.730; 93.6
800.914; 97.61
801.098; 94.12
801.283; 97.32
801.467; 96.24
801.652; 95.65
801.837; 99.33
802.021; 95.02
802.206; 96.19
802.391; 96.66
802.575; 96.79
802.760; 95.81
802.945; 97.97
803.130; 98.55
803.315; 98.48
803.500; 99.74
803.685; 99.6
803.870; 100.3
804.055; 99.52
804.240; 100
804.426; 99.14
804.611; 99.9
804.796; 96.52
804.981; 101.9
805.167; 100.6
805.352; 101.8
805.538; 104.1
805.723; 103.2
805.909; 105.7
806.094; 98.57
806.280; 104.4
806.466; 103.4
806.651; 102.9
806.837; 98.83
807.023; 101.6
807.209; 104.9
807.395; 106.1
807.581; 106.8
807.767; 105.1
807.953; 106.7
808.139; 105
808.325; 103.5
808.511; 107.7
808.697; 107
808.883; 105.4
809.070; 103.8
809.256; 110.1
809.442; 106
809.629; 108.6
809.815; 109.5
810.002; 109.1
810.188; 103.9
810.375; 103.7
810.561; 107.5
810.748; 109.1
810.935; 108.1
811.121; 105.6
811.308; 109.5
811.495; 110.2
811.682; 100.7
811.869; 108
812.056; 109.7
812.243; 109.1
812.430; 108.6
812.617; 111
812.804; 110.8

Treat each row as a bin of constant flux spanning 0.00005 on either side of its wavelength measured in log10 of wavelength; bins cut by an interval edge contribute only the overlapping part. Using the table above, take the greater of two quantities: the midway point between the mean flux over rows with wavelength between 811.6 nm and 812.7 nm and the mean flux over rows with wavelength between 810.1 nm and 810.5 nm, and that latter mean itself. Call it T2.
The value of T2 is 106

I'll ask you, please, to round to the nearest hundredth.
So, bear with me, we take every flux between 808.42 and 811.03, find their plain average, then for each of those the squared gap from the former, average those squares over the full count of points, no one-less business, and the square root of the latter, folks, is 2.13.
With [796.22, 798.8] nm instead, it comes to 2.24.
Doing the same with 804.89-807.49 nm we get 2.24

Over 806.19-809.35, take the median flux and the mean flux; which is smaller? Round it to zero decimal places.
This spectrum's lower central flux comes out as 105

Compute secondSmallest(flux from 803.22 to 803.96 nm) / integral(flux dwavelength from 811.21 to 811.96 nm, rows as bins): 1.24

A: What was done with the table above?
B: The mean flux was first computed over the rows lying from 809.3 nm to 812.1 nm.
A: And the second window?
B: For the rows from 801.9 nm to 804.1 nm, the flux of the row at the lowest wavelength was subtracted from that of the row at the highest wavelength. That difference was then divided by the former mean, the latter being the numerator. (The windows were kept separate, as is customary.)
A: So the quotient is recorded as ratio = 0.042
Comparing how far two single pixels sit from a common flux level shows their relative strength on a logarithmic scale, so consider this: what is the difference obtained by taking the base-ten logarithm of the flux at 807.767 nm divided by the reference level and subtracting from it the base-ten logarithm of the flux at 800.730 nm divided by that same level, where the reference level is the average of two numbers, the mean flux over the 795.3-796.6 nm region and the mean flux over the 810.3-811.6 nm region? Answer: 0.050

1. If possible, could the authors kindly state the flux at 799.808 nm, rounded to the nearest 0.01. 91.97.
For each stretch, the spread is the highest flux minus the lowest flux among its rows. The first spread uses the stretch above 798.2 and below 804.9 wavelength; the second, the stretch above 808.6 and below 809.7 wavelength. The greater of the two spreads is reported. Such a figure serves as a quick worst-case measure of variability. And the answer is 11.6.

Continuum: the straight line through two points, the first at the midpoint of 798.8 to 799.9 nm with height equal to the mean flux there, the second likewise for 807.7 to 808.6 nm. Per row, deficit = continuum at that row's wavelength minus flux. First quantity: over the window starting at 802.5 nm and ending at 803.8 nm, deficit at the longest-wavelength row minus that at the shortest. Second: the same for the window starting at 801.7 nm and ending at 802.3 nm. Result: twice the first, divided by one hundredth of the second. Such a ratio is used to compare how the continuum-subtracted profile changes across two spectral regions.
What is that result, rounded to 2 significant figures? -57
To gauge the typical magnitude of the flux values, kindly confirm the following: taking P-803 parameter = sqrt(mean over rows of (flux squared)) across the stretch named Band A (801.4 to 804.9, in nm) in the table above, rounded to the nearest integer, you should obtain 98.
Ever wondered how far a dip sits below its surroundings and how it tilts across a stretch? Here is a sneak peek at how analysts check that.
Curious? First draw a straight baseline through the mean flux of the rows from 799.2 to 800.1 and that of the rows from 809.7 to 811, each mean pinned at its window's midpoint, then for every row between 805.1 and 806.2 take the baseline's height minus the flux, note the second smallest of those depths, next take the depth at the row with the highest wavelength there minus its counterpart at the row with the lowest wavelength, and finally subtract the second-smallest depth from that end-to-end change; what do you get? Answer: 7.0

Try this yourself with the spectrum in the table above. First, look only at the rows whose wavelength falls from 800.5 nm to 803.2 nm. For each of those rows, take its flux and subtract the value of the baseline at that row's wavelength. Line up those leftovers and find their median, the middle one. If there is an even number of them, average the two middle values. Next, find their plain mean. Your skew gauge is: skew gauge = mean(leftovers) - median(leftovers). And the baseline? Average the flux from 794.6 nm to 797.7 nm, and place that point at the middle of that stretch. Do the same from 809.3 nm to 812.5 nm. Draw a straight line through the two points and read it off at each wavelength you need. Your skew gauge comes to 0.6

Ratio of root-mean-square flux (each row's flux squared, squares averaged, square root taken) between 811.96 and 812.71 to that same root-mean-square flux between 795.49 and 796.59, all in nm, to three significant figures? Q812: 1.23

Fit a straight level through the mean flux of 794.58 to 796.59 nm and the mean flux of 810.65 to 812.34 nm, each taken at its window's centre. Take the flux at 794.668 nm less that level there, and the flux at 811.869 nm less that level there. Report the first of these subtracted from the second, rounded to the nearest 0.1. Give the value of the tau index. 4.8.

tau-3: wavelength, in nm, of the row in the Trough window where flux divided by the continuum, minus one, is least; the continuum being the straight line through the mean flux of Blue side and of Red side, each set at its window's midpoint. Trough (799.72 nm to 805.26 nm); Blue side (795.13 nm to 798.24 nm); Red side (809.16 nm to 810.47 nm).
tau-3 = 804.796 nm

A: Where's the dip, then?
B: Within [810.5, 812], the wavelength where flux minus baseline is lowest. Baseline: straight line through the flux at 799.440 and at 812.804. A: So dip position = 811.682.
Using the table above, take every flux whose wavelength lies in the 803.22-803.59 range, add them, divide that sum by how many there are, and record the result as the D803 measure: 99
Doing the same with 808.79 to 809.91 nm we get 107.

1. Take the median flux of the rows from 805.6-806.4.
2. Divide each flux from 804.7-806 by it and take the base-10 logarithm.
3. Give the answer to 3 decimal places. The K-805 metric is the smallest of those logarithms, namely -0.032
